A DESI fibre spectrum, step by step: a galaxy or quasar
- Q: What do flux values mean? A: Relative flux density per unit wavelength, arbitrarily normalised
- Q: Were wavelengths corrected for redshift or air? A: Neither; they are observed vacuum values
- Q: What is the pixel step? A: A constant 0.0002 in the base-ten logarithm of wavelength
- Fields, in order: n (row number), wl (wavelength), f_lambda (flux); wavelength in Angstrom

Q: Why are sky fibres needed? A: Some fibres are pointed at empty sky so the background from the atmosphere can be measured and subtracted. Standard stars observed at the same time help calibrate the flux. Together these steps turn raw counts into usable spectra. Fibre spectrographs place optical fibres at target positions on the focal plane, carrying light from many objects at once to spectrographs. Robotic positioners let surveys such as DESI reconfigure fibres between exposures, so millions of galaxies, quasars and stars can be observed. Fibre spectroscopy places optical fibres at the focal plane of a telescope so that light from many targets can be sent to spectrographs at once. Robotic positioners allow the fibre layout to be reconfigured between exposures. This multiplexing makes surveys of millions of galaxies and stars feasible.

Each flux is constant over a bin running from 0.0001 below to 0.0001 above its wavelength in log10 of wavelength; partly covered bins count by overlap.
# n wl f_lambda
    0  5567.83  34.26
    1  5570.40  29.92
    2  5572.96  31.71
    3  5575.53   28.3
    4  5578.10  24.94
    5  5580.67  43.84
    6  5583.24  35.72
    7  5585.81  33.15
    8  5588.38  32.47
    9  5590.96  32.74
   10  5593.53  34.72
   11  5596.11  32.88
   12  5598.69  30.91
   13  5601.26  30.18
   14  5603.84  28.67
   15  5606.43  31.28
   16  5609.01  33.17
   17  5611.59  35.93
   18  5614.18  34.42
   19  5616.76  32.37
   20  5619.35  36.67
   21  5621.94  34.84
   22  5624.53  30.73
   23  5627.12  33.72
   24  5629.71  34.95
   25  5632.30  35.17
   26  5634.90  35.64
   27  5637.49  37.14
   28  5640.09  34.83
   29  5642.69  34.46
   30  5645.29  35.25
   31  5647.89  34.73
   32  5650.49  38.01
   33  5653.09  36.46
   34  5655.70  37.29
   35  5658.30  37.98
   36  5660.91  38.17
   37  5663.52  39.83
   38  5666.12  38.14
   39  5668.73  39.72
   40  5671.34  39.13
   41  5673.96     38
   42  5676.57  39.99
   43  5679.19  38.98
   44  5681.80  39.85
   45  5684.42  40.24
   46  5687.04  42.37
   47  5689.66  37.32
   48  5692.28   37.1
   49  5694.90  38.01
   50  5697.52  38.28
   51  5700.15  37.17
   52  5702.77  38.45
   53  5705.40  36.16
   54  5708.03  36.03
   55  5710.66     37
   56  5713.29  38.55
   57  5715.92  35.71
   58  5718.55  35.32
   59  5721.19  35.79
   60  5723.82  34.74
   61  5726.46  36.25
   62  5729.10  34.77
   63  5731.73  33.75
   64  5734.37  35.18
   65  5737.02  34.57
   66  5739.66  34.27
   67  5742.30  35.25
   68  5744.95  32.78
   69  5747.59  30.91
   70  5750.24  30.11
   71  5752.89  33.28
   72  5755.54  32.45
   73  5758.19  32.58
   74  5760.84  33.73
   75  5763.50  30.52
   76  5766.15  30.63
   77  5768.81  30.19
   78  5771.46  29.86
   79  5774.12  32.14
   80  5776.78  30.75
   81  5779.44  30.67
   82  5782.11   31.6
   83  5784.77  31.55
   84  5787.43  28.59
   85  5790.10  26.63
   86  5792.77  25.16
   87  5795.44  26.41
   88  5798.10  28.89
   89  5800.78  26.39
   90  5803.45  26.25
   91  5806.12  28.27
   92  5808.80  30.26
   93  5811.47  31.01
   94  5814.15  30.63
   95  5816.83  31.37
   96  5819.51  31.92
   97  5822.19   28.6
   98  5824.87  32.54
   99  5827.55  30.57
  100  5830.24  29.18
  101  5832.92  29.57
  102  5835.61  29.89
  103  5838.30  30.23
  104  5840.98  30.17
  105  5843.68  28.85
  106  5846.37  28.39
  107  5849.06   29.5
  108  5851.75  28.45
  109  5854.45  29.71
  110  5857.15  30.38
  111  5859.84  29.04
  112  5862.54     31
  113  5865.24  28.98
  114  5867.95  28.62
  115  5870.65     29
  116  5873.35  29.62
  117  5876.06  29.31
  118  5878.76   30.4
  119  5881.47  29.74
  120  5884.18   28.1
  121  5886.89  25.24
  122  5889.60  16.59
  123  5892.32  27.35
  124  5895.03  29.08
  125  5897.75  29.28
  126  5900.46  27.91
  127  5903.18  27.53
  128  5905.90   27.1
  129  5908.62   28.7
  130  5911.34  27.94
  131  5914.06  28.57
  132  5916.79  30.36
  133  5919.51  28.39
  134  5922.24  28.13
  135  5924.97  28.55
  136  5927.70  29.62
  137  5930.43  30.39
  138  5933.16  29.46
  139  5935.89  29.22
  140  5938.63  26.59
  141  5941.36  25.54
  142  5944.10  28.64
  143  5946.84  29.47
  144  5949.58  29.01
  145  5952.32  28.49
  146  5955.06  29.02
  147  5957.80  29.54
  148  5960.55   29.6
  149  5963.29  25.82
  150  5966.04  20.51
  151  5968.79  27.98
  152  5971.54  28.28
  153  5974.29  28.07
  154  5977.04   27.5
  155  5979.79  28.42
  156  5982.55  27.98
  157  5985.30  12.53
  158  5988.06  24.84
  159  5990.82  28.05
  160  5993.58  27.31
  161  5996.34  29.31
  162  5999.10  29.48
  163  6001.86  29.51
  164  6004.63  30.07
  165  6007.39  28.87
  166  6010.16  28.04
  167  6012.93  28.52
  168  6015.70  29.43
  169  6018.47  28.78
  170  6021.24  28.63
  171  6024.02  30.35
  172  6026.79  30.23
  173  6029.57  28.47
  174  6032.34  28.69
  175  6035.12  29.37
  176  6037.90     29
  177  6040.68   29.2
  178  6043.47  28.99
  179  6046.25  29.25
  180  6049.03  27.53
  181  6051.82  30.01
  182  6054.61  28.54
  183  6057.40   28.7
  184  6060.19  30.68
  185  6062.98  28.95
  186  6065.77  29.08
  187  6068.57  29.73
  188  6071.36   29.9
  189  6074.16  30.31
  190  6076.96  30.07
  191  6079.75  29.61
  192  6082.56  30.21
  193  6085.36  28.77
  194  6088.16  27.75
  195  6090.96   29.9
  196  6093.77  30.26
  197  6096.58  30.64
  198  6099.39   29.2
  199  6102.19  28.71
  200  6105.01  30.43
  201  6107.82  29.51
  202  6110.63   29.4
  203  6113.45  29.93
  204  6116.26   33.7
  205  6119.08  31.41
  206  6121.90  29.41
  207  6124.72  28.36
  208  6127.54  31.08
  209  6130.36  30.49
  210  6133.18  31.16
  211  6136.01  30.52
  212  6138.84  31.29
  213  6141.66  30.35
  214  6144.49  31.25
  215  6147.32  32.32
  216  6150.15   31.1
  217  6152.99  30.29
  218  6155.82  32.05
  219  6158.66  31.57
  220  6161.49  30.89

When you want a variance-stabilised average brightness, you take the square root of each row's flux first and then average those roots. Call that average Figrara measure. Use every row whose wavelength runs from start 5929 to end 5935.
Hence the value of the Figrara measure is 5.47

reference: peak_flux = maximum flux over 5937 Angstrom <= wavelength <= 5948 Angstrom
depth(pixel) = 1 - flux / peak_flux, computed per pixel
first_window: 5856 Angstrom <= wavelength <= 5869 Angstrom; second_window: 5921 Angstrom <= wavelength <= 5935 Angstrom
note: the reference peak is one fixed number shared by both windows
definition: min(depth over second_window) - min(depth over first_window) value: 0.021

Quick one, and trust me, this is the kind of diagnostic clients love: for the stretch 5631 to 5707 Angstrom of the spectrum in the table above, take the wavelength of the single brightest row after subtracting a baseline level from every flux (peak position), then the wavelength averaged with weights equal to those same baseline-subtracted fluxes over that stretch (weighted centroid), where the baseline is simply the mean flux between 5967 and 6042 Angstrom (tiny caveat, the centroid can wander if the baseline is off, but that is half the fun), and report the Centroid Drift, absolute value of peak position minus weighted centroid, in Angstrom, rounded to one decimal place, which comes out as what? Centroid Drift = 16.1 Angstrom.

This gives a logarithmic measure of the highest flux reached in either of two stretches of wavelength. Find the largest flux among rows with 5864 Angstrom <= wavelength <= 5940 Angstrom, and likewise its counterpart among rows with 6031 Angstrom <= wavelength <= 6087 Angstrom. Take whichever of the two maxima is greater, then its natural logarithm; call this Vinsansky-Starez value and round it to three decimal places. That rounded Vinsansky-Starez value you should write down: 3.424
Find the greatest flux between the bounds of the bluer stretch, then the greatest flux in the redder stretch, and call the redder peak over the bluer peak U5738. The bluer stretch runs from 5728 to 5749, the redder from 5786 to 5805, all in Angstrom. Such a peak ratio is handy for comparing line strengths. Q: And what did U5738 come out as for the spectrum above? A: 0.82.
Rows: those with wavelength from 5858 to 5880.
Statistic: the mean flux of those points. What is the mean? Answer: 29.5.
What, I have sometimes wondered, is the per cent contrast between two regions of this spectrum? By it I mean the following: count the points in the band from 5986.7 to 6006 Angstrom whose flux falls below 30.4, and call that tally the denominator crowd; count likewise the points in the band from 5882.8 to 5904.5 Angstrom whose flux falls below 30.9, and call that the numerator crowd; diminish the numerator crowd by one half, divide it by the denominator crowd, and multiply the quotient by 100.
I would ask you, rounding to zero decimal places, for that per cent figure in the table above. 107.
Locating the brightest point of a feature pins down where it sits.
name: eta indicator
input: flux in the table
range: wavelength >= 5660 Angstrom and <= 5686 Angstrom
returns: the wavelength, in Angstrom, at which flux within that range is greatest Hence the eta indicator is 5684.42 Angstrom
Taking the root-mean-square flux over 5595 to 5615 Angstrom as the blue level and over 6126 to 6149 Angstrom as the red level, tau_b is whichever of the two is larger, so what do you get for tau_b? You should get 32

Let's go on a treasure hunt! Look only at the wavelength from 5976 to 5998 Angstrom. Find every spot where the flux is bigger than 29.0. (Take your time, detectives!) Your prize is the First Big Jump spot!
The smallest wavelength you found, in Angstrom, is 5996.34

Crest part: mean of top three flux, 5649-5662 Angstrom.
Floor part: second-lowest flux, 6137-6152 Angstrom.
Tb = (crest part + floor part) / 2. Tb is 34.6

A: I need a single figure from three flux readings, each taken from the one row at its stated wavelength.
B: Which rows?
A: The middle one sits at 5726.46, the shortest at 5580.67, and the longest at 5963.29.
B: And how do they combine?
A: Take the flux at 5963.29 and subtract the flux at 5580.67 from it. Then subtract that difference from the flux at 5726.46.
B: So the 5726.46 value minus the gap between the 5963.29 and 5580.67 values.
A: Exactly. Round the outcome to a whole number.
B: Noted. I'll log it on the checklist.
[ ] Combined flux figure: 54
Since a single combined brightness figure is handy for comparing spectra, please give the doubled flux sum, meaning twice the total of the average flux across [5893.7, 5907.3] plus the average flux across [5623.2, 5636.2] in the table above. 124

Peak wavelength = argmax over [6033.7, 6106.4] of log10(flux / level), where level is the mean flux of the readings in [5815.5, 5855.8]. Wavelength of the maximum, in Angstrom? 6060.19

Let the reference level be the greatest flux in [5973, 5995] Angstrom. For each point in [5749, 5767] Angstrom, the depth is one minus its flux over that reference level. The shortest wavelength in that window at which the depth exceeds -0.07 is 5750.24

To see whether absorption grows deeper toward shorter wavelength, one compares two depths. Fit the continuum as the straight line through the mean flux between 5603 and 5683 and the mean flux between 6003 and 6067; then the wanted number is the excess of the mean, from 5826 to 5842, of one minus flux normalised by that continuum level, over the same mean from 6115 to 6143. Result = 0.20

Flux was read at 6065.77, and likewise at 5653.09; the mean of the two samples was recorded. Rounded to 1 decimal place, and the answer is 32.8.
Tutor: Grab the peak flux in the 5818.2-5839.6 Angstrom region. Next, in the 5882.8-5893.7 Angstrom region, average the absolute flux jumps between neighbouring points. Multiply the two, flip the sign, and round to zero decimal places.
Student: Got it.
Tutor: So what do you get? -242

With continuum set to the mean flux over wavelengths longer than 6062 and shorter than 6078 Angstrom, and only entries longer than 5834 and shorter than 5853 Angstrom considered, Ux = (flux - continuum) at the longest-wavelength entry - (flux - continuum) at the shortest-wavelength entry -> -1.4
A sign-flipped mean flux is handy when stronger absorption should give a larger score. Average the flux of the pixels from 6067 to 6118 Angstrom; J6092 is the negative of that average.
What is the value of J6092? -30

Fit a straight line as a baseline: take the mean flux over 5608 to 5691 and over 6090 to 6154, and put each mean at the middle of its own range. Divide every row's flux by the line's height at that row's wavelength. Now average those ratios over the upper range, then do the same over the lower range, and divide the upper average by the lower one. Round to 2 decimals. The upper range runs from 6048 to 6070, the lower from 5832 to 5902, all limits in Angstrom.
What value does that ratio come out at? 1.10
